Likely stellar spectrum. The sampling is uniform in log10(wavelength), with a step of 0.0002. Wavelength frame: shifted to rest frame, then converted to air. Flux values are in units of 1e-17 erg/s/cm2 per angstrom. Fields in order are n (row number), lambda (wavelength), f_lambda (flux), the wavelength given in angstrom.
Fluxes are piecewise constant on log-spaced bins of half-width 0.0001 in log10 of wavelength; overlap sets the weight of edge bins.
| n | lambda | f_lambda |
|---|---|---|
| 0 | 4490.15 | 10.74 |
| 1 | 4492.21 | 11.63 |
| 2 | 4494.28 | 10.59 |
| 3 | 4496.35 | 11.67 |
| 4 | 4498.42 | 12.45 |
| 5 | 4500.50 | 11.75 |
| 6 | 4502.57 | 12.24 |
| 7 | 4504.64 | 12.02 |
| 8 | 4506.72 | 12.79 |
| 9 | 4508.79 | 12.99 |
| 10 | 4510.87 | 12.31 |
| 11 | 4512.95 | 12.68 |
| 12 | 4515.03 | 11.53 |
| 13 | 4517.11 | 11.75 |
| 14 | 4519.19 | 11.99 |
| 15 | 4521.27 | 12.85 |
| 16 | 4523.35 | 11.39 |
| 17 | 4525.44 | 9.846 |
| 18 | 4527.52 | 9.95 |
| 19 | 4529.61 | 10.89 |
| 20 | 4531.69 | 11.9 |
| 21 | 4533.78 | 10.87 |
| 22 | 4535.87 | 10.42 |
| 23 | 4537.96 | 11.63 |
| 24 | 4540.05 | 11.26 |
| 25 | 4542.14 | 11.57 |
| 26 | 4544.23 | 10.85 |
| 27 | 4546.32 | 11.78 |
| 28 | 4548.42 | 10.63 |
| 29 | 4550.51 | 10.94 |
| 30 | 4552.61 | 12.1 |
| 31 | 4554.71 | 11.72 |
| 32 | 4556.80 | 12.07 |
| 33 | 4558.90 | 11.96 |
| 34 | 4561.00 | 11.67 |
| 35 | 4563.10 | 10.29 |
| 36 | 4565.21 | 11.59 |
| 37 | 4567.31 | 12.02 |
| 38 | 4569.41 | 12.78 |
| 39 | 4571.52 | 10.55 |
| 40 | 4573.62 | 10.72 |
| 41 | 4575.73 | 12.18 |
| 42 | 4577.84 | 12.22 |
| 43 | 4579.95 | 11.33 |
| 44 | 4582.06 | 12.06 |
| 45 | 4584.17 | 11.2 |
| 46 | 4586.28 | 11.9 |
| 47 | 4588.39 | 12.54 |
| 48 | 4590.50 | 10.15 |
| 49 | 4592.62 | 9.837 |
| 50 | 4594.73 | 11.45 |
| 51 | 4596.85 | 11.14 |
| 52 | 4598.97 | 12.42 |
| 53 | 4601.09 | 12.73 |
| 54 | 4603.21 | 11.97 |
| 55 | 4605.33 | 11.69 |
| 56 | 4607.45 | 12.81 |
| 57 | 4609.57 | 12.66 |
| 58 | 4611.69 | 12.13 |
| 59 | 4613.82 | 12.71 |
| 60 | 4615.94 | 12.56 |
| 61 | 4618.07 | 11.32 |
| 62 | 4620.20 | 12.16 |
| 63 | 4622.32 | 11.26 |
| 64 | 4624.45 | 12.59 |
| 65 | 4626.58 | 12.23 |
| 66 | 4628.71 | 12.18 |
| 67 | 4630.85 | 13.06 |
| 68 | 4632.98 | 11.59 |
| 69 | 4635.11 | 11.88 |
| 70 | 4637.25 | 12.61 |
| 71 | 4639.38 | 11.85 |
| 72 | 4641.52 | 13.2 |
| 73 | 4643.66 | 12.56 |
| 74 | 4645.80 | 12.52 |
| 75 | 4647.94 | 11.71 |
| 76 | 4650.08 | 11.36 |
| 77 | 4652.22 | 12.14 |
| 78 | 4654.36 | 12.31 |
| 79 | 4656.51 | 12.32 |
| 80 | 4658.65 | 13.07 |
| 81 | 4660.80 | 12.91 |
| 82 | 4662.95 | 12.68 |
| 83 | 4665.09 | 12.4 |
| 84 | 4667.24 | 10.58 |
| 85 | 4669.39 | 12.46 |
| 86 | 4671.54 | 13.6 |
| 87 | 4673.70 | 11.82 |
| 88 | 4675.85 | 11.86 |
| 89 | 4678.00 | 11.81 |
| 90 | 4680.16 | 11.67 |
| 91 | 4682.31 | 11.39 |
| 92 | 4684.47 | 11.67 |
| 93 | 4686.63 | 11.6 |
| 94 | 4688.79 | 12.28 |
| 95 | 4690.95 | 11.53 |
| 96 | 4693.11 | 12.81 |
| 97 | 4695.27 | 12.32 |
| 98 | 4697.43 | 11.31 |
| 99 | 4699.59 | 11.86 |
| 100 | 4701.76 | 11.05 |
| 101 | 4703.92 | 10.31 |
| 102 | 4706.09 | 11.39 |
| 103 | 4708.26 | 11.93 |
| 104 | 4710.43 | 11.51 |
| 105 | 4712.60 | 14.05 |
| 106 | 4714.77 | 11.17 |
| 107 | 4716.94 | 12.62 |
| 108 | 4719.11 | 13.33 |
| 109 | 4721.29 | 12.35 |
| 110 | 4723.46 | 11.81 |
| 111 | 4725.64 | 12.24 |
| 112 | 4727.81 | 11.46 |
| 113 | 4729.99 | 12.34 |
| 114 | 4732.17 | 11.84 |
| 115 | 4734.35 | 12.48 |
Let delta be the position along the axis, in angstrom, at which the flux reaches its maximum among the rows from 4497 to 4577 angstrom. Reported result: 4508.79 angstrom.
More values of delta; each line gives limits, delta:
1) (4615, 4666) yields 4641.52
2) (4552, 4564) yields 4552.61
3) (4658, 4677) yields 4671.54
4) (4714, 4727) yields 4719.11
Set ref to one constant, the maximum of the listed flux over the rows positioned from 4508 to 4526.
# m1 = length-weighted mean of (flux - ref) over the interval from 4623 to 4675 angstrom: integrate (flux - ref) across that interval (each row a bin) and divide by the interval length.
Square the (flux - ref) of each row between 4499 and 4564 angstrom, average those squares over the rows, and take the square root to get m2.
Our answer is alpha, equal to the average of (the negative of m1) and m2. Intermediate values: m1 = -0.68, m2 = 1.6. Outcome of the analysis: 1.16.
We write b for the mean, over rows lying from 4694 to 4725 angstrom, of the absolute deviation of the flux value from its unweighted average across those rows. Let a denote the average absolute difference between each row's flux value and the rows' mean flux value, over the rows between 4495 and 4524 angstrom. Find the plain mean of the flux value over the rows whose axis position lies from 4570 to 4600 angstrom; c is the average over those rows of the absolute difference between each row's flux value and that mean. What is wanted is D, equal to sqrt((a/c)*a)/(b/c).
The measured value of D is 0.52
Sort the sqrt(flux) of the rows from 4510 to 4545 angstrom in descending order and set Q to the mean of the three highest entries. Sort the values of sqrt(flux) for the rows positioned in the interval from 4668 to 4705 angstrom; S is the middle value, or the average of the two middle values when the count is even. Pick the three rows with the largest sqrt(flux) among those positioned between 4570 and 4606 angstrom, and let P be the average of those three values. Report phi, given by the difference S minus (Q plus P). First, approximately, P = 3.54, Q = 3.55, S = 3.44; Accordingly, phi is -3.66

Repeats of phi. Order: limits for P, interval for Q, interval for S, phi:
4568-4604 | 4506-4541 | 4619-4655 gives -3.66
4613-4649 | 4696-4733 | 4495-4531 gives -3.79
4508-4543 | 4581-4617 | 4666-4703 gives -3.72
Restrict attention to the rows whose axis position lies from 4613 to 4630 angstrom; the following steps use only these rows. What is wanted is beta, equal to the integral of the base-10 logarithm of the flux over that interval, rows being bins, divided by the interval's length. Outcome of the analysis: 1.08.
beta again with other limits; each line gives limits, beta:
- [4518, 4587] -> 1.06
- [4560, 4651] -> 1.07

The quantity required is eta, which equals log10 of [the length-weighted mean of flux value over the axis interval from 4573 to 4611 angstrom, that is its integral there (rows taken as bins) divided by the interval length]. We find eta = 1.07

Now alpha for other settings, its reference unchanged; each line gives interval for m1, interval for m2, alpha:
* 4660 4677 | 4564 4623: 1.08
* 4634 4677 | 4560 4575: 1.26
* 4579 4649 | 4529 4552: 1.44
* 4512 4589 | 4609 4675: 1.22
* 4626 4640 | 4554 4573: 1.16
